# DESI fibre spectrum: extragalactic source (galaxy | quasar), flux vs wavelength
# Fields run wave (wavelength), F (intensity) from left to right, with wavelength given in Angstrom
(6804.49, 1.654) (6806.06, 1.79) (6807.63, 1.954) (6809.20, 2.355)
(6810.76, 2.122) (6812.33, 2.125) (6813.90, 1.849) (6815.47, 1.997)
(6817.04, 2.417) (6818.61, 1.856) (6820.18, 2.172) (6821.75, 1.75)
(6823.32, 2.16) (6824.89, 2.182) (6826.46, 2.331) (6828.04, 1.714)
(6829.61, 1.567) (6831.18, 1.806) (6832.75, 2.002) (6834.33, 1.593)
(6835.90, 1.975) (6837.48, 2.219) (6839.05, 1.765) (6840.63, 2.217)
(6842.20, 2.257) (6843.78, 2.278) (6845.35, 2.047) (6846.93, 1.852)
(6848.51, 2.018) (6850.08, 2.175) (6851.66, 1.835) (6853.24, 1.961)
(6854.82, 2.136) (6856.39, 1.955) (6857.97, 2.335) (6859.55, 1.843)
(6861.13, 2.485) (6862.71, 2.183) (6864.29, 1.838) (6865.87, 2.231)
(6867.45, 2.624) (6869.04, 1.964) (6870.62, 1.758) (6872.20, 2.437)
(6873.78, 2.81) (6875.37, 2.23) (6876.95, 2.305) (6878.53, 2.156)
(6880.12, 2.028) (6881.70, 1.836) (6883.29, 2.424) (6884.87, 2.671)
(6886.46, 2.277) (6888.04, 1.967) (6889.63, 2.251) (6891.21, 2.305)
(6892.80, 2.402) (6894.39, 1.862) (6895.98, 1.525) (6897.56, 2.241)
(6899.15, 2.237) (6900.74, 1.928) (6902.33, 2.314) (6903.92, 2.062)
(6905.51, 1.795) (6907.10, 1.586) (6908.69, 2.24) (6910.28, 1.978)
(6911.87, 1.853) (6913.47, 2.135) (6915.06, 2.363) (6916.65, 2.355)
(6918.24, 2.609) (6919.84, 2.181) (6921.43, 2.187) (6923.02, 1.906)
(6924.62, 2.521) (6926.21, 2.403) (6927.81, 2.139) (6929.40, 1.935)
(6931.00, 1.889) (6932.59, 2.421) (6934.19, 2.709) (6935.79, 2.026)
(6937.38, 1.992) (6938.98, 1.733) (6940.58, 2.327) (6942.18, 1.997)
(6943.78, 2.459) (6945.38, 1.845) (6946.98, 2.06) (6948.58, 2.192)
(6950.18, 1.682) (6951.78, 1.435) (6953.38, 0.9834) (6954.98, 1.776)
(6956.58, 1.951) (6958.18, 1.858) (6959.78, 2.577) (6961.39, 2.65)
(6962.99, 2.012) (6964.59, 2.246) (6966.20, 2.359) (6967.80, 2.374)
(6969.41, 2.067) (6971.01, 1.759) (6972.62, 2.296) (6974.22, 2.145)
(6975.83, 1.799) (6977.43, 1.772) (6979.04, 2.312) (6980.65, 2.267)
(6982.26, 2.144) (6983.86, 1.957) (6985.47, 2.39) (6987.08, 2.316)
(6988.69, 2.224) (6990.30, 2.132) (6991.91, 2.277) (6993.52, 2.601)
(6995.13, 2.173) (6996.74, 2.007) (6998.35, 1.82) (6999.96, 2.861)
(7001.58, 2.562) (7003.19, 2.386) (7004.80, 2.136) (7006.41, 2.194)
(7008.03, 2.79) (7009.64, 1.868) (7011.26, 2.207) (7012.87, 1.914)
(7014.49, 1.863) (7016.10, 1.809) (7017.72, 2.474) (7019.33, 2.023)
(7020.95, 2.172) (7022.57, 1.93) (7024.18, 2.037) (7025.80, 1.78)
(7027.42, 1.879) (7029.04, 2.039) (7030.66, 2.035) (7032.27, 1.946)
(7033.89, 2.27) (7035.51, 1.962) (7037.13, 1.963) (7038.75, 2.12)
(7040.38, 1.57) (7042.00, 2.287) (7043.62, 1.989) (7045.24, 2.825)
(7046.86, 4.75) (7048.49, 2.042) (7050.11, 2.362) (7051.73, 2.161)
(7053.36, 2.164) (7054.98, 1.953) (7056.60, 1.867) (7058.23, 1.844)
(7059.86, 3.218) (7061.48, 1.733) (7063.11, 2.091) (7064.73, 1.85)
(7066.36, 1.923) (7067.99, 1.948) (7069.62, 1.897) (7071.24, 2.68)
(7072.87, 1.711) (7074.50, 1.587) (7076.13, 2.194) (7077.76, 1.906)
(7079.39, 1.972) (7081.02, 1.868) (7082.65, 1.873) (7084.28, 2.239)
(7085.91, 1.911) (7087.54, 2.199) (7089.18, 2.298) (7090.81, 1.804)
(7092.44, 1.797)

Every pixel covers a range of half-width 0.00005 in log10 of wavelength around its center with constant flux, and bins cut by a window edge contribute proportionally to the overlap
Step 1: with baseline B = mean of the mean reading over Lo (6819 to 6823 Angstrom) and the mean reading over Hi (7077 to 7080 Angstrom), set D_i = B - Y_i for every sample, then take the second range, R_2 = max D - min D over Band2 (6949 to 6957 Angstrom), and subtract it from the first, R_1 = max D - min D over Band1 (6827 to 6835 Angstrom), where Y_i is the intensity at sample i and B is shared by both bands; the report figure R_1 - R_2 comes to -0.53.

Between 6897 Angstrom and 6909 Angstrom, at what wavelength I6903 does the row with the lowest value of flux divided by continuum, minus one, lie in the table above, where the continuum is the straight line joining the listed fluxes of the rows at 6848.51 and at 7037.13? 6907.10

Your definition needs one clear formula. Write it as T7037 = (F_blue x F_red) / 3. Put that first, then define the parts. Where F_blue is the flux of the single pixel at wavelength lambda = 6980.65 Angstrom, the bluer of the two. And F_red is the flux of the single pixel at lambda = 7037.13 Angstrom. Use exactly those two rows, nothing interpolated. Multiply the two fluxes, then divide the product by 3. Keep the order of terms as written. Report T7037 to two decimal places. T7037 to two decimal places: 1.48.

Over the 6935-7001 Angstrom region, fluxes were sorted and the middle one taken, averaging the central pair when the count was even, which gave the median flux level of 2.13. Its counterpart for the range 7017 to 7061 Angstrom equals 2.04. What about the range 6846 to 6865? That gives 1.99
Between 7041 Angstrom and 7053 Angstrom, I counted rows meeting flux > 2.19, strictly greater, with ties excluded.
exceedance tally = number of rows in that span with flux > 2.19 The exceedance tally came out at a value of 4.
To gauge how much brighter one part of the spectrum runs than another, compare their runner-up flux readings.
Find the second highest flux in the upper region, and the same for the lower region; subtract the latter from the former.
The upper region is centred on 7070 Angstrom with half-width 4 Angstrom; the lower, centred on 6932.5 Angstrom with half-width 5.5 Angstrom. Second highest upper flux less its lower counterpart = -0.47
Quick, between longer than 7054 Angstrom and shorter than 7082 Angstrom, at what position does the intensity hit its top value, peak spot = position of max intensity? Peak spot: 7059.86 Angstrom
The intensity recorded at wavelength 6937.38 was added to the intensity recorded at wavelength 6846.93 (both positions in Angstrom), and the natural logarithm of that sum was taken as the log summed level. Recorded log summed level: 1.35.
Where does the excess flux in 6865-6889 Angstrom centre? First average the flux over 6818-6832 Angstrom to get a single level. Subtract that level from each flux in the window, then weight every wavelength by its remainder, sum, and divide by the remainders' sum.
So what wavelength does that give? 6876.5 Angstrom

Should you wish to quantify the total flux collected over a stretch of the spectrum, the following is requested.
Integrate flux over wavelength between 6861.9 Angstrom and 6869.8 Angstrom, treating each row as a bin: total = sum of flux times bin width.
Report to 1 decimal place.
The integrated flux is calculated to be 17.1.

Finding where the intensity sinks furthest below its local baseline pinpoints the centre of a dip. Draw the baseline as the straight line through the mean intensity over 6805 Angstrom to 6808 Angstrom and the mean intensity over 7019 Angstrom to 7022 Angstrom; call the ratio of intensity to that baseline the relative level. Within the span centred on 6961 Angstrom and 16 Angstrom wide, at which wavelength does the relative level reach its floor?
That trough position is 6953.38 Angstrom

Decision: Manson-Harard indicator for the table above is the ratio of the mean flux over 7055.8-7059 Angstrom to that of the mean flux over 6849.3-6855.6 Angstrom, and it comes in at 0.92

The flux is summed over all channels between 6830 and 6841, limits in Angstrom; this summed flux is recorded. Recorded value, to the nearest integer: 14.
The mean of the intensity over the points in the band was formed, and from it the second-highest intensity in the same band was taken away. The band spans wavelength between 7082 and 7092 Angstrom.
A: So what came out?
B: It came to -0.19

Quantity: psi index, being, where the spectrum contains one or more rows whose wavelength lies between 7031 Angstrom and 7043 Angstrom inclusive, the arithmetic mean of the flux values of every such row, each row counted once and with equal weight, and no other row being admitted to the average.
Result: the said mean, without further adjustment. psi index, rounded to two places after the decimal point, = 2.02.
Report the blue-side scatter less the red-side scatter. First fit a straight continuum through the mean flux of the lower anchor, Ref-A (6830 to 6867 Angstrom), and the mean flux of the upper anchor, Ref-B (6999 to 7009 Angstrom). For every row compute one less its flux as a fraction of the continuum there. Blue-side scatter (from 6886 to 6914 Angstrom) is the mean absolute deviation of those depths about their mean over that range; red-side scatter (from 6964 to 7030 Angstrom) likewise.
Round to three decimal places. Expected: 0.007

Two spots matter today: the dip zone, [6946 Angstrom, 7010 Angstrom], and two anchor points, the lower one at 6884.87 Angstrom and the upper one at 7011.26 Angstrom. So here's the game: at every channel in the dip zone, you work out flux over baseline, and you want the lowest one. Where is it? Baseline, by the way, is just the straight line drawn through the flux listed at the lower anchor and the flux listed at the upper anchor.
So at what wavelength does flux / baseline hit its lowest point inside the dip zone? 6953.38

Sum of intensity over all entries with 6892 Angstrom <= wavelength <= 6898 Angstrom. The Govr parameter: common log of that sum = 0.905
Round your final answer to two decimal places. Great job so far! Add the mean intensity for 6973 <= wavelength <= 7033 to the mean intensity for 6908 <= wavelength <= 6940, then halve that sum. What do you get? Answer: 2.16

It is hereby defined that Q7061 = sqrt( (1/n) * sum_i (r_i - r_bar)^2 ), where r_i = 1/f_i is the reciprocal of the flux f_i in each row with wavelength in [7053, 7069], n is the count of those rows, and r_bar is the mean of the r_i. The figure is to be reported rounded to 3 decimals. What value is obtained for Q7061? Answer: 0.070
